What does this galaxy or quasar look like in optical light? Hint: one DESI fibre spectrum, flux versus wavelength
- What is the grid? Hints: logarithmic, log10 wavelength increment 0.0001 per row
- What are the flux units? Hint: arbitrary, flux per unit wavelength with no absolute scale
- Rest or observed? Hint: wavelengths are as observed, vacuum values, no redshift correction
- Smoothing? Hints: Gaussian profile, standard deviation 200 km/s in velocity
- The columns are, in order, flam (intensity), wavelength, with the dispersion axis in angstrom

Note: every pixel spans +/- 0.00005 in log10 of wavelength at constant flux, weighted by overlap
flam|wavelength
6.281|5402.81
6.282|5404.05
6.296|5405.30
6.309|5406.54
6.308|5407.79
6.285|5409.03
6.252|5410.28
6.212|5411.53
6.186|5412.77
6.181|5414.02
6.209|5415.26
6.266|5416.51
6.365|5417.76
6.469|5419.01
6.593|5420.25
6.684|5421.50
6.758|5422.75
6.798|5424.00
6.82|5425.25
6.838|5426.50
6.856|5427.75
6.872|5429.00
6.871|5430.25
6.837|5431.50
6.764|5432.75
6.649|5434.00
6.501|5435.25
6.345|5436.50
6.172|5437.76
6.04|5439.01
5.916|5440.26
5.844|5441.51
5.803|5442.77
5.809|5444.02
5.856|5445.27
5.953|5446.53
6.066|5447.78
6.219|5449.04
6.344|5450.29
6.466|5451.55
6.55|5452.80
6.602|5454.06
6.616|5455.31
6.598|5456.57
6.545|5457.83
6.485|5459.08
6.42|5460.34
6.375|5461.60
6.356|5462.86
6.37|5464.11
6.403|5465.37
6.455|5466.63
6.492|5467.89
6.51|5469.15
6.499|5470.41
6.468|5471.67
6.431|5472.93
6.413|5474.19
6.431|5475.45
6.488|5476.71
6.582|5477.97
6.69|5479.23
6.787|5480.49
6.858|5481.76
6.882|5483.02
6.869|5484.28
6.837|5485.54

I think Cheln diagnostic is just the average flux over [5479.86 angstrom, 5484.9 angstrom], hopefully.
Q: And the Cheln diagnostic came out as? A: 6.85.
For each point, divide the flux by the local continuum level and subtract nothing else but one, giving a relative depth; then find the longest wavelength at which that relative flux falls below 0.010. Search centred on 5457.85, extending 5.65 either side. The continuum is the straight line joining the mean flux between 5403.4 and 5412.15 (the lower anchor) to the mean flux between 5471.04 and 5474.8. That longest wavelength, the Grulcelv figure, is 5462.86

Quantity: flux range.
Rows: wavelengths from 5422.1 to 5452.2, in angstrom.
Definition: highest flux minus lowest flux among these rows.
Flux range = 1.1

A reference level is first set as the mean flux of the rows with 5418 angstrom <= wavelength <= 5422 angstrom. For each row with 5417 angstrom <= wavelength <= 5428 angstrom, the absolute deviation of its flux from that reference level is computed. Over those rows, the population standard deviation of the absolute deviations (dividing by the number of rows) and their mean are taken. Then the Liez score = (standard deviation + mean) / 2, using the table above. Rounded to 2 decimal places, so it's 0.13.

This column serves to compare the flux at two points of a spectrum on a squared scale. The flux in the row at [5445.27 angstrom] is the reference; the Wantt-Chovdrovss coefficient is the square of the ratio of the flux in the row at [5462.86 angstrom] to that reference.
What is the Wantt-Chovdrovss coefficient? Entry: 1.18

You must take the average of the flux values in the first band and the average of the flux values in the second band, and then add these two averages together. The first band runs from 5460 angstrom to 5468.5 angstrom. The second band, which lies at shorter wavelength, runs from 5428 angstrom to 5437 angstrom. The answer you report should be 13.1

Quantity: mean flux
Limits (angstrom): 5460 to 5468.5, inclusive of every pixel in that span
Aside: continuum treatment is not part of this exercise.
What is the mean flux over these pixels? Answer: 6.41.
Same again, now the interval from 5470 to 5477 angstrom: 6.45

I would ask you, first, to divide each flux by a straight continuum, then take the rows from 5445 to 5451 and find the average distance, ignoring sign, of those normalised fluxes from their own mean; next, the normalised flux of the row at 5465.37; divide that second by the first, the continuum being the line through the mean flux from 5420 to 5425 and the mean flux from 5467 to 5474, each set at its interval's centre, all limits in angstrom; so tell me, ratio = 40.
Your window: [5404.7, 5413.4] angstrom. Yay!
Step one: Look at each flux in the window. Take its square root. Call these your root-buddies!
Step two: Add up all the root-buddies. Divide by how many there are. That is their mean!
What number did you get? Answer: 2.50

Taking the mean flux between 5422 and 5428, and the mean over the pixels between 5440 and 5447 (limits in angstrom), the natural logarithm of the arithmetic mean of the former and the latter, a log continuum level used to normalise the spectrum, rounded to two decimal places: 1.85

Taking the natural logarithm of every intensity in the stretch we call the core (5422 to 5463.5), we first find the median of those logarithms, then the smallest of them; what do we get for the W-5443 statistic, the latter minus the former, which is -0.11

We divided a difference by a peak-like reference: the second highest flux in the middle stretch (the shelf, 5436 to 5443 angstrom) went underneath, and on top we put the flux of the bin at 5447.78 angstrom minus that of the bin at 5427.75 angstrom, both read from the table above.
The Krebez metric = -0.13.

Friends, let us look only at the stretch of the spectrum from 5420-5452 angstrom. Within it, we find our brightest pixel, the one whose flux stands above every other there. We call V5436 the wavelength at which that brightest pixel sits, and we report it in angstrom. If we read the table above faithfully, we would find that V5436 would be 5429.00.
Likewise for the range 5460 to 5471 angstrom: 5469.15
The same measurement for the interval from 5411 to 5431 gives 5429.00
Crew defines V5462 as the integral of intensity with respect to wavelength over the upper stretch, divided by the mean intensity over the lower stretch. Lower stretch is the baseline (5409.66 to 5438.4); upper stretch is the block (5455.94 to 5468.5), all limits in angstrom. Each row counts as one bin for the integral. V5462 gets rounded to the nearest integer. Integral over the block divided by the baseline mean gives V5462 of 12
